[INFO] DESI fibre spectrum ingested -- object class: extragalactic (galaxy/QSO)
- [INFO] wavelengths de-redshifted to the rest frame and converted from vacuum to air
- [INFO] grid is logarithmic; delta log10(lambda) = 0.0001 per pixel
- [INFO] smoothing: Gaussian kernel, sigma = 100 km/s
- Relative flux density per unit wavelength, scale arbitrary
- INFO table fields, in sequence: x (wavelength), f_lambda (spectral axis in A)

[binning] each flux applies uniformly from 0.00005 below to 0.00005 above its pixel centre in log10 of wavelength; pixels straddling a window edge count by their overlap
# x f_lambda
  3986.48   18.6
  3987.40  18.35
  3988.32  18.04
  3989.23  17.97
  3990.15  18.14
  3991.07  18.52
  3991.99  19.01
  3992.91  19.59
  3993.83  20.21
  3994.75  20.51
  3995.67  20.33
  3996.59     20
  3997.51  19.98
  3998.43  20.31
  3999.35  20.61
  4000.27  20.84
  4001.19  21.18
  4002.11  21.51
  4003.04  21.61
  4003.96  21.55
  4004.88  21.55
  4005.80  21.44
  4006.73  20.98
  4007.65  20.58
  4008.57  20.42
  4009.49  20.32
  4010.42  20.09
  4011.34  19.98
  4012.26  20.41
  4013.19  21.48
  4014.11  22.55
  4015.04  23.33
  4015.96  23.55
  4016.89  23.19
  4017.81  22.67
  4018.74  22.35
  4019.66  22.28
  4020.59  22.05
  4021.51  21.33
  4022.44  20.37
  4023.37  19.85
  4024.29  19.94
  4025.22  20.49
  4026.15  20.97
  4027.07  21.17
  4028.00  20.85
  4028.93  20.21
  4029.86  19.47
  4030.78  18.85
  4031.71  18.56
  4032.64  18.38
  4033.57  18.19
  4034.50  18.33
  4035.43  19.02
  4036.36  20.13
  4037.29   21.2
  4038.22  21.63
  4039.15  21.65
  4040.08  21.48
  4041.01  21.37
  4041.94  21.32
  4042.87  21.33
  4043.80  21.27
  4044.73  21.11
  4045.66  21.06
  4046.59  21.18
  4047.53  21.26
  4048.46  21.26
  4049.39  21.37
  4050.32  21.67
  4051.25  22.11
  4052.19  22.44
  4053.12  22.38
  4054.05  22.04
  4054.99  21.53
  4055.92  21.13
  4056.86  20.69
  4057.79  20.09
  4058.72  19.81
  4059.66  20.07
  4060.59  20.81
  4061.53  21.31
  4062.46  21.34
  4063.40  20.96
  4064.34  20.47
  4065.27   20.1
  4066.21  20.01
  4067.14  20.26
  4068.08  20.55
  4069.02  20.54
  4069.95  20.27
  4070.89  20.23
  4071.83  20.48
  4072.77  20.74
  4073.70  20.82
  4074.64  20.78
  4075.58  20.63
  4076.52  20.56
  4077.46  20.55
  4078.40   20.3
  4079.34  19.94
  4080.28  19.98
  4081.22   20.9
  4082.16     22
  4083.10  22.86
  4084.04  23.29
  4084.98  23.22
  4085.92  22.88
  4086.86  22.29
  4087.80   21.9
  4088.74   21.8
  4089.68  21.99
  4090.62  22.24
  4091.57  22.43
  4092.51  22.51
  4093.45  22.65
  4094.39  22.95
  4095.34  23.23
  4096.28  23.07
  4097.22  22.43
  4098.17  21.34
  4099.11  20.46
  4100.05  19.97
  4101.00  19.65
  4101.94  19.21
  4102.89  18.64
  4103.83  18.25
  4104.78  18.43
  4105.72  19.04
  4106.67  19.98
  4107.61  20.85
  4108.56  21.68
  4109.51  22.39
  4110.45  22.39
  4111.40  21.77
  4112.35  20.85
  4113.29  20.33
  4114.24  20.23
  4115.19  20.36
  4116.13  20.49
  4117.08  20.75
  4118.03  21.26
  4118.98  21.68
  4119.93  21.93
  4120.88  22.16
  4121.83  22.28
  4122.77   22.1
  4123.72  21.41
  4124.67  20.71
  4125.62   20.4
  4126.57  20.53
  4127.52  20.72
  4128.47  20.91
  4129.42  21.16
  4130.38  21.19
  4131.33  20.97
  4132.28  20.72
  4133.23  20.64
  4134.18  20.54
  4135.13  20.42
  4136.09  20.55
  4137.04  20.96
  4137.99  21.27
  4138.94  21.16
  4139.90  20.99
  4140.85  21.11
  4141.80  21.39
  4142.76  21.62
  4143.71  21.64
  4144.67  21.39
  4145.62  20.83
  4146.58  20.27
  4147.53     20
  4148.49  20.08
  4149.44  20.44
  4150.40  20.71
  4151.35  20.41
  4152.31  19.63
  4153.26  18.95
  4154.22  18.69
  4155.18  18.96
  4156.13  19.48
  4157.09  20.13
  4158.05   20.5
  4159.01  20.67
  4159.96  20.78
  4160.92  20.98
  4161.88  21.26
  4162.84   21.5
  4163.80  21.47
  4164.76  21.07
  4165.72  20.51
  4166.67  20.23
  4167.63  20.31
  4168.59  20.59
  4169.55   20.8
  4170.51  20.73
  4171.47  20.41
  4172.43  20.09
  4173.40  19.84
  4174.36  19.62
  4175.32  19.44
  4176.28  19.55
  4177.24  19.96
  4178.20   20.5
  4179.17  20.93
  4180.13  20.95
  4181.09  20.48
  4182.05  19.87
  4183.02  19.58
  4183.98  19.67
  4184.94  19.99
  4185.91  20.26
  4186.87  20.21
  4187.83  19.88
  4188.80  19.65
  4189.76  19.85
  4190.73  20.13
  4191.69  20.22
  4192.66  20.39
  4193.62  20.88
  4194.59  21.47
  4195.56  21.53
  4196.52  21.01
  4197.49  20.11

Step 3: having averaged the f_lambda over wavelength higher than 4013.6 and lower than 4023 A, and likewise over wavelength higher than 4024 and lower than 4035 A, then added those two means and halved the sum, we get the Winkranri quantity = 21.0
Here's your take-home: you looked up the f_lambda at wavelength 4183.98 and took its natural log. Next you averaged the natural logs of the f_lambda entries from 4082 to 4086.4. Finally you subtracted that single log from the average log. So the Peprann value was 0.15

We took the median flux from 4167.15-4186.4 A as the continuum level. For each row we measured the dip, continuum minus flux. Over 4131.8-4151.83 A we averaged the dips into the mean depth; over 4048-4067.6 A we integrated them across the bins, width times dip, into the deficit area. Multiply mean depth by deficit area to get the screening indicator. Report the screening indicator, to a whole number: 11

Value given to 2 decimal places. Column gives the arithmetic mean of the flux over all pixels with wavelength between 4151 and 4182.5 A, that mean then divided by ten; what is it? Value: 2.03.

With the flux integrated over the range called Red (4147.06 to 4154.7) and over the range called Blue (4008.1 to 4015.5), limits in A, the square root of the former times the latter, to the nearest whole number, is 154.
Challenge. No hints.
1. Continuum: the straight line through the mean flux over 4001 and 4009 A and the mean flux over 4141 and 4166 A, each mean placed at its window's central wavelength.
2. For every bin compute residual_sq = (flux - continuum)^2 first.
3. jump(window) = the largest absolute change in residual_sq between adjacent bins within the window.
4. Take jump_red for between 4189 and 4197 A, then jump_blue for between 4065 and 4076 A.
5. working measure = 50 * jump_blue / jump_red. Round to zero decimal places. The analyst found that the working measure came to 20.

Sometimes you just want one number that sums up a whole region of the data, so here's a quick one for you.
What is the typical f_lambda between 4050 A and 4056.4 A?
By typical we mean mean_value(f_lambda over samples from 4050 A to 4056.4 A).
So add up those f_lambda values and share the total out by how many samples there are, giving 21.9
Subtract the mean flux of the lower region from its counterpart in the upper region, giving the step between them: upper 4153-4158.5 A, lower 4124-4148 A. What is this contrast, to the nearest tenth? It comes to -1.4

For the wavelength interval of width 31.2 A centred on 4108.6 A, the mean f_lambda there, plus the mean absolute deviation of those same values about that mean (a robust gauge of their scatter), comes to 22.2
